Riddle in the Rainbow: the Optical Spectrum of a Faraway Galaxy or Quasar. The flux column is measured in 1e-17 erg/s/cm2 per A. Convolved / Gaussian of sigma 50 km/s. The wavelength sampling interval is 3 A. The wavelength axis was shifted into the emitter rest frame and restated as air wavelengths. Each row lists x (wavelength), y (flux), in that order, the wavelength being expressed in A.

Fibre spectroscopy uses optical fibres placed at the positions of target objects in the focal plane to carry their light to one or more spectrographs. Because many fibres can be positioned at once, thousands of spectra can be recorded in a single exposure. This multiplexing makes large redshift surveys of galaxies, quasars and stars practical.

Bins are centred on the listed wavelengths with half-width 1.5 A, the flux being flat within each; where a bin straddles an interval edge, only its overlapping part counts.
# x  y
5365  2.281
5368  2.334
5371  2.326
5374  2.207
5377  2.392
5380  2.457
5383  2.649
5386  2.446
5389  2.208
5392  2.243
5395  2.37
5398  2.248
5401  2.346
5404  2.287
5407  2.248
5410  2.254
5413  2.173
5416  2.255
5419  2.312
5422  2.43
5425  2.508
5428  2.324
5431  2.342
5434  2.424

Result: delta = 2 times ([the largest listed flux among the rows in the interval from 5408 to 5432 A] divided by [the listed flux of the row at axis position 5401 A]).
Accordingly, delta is 2.14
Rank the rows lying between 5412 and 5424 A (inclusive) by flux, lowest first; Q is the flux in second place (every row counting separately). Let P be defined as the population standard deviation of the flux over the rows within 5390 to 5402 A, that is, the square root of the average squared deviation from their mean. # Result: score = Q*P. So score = 0.13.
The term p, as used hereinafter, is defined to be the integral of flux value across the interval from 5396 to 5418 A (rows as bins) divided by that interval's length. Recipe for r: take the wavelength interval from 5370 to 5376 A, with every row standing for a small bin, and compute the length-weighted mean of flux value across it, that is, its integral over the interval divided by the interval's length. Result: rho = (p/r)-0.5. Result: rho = 0.50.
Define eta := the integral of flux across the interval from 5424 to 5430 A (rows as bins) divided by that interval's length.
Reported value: 2.40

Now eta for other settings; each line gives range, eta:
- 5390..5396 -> 2.29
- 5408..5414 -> 2.22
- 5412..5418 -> 2.23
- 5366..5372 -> 2.33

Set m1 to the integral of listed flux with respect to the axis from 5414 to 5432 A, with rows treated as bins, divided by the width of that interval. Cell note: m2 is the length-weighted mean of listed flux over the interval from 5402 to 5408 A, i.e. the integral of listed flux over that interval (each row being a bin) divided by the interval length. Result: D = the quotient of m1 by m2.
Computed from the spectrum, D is 1.04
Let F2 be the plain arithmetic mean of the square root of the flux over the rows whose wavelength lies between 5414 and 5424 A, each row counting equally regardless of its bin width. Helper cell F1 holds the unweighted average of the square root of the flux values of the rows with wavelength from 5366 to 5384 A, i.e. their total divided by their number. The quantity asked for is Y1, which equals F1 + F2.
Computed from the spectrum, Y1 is 3.07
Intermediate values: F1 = 1.547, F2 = 1.53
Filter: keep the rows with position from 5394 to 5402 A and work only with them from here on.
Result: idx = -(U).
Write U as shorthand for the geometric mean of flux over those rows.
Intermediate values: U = 2.32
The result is -2.32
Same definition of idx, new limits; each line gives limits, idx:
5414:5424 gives -2.33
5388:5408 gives -2.28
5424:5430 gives -2.41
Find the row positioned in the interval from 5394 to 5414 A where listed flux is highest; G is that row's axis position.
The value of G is 5395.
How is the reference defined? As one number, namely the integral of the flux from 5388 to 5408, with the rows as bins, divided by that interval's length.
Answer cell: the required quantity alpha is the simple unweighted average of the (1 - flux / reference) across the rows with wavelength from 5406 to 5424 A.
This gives 0.001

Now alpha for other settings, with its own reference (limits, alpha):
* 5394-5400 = -0.012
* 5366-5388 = -0.053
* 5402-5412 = 0.008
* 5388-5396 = 0.003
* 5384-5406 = -0.011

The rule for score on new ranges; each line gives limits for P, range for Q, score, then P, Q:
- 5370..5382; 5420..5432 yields 0.22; 0.09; 2.342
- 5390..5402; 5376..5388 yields 0.14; 0.06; 2.446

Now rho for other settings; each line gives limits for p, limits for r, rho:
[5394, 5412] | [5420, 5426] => 0.43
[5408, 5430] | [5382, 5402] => 0.49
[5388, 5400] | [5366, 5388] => 0.45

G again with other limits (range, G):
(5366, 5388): 5383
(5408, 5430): 5425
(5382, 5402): 5383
